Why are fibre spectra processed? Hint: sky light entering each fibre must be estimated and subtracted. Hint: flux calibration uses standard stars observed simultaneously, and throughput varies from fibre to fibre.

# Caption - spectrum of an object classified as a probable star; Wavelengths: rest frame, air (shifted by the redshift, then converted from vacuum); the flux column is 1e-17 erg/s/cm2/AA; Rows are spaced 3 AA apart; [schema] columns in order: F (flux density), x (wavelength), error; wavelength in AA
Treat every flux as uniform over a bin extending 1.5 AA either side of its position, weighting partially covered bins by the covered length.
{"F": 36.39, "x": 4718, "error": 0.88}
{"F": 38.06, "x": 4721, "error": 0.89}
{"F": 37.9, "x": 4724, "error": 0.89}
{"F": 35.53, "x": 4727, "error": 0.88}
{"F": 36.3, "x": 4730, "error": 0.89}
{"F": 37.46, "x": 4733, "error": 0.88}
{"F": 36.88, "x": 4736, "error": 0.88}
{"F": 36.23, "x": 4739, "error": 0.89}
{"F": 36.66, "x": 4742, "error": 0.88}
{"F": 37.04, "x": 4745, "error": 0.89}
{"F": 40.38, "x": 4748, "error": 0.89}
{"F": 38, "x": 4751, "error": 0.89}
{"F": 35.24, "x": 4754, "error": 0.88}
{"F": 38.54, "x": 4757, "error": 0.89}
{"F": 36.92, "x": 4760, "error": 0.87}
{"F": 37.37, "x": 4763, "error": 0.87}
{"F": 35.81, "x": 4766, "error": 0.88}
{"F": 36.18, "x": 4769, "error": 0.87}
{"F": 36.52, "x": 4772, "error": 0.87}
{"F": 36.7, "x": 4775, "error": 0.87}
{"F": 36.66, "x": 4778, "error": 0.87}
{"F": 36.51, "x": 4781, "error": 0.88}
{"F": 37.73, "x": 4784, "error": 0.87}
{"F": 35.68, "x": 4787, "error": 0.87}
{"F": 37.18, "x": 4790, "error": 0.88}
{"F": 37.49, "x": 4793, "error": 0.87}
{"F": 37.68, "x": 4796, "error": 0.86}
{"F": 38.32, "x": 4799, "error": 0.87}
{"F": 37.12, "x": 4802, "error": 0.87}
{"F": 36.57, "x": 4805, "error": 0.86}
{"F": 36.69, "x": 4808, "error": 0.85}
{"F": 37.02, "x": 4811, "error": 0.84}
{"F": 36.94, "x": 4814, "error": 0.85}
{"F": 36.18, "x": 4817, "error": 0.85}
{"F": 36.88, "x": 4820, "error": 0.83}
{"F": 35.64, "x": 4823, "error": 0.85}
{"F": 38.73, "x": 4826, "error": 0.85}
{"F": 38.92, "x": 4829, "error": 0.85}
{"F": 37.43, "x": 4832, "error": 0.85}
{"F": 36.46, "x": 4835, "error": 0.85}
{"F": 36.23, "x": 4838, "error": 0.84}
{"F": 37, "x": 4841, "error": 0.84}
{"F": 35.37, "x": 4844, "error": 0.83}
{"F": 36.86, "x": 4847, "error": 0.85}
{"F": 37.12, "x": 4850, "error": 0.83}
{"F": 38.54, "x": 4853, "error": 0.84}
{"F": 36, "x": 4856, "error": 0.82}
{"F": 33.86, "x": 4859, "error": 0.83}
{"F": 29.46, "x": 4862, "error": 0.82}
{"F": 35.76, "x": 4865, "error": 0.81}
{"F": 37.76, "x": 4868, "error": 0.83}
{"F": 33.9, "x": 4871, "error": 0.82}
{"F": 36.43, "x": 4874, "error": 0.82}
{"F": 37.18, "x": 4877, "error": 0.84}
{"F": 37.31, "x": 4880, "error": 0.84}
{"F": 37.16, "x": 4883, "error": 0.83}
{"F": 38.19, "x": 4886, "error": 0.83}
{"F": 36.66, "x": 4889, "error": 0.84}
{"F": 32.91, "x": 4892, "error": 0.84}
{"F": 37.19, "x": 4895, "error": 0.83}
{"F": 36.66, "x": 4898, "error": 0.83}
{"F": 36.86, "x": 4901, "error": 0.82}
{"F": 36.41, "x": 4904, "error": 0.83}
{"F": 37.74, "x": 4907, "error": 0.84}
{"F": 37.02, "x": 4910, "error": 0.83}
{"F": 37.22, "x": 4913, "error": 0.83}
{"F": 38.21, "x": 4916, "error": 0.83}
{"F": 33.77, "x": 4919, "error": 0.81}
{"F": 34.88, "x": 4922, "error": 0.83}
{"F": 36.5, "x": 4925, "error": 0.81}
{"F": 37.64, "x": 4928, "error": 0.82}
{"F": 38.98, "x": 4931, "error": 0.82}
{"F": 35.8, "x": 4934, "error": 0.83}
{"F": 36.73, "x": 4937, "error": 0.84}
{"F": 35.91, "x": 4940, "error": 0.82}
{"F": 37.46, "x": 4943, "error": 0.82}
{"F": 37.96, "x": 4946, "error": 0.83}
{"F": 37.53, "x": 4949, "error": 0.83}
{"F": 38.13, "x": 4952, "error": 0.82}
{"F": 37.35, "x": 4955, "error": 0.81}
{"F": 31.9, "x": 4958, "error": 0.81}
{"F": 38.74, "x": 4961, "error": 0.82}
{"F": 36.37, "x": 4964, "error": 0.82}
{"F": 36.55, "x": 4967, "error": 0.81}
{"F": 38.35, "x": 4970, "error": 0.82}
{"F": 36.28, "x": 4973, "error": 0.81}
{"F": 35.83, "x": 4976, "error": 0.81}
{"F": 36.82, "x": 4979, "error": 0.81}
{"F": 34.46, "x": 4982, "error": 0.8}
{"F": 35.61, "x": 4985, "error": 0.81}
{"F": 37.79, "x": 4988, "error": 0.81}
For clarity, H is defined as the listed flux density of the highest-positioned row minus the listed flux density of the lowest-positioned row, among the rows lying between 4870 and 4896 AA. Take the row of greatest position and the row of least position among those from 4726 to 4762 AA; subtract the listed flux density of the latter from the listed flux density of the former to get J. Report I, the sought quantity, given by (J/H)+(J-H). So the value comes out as -1.5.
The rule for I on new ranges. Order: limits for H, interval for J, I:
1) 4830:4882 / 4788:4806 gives 4.6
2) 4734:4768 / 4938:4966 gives 1.1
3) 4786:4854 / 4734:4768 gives -4.3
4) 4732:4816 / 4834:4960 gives 4.7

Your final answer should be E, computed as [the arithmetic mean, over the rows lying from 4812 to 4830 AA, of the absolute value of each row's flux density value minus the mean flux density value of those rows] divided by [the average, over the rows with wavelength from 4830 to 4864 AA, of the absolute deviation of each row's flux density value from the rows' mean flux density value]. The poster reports 0.67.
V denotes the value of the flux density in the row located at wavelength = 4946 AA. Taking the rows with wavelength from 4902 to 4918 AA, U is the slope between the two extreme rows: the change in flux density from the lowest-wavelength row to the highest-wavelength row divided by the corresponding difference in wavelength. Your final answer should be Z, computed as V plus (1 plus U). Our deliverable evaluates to 39.11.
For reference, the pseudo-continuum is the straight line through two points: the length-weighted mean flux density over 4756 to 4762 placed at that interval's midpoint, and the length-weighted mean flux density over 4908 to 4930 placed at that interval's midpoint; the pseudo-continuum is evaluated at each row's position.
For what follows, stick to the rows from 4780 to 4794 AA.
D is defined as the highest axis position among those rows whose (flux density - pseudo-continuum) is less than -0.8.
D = 4787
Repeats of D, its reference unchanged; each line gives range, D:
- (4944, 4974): 4958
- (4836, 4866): 4865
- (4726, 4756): 4754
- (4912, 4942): 4922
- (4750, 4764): 4754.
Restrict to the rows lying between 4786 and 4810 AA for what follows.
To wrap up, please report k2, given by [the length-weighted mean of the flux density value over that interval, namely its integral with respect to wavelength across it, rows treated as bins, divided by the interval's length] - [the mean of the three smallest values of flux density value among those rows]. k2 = 0.81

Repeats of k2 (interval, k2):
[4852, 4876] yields 2.78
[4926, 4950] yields 1.08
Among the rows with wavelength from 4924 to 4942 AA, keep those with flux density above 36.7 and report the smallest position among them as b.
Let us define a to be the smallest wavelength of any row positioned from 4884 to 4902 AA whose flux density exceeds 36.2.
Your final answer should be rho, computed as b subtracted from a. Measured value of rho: -42 AA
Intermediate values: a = 4886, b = 4928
